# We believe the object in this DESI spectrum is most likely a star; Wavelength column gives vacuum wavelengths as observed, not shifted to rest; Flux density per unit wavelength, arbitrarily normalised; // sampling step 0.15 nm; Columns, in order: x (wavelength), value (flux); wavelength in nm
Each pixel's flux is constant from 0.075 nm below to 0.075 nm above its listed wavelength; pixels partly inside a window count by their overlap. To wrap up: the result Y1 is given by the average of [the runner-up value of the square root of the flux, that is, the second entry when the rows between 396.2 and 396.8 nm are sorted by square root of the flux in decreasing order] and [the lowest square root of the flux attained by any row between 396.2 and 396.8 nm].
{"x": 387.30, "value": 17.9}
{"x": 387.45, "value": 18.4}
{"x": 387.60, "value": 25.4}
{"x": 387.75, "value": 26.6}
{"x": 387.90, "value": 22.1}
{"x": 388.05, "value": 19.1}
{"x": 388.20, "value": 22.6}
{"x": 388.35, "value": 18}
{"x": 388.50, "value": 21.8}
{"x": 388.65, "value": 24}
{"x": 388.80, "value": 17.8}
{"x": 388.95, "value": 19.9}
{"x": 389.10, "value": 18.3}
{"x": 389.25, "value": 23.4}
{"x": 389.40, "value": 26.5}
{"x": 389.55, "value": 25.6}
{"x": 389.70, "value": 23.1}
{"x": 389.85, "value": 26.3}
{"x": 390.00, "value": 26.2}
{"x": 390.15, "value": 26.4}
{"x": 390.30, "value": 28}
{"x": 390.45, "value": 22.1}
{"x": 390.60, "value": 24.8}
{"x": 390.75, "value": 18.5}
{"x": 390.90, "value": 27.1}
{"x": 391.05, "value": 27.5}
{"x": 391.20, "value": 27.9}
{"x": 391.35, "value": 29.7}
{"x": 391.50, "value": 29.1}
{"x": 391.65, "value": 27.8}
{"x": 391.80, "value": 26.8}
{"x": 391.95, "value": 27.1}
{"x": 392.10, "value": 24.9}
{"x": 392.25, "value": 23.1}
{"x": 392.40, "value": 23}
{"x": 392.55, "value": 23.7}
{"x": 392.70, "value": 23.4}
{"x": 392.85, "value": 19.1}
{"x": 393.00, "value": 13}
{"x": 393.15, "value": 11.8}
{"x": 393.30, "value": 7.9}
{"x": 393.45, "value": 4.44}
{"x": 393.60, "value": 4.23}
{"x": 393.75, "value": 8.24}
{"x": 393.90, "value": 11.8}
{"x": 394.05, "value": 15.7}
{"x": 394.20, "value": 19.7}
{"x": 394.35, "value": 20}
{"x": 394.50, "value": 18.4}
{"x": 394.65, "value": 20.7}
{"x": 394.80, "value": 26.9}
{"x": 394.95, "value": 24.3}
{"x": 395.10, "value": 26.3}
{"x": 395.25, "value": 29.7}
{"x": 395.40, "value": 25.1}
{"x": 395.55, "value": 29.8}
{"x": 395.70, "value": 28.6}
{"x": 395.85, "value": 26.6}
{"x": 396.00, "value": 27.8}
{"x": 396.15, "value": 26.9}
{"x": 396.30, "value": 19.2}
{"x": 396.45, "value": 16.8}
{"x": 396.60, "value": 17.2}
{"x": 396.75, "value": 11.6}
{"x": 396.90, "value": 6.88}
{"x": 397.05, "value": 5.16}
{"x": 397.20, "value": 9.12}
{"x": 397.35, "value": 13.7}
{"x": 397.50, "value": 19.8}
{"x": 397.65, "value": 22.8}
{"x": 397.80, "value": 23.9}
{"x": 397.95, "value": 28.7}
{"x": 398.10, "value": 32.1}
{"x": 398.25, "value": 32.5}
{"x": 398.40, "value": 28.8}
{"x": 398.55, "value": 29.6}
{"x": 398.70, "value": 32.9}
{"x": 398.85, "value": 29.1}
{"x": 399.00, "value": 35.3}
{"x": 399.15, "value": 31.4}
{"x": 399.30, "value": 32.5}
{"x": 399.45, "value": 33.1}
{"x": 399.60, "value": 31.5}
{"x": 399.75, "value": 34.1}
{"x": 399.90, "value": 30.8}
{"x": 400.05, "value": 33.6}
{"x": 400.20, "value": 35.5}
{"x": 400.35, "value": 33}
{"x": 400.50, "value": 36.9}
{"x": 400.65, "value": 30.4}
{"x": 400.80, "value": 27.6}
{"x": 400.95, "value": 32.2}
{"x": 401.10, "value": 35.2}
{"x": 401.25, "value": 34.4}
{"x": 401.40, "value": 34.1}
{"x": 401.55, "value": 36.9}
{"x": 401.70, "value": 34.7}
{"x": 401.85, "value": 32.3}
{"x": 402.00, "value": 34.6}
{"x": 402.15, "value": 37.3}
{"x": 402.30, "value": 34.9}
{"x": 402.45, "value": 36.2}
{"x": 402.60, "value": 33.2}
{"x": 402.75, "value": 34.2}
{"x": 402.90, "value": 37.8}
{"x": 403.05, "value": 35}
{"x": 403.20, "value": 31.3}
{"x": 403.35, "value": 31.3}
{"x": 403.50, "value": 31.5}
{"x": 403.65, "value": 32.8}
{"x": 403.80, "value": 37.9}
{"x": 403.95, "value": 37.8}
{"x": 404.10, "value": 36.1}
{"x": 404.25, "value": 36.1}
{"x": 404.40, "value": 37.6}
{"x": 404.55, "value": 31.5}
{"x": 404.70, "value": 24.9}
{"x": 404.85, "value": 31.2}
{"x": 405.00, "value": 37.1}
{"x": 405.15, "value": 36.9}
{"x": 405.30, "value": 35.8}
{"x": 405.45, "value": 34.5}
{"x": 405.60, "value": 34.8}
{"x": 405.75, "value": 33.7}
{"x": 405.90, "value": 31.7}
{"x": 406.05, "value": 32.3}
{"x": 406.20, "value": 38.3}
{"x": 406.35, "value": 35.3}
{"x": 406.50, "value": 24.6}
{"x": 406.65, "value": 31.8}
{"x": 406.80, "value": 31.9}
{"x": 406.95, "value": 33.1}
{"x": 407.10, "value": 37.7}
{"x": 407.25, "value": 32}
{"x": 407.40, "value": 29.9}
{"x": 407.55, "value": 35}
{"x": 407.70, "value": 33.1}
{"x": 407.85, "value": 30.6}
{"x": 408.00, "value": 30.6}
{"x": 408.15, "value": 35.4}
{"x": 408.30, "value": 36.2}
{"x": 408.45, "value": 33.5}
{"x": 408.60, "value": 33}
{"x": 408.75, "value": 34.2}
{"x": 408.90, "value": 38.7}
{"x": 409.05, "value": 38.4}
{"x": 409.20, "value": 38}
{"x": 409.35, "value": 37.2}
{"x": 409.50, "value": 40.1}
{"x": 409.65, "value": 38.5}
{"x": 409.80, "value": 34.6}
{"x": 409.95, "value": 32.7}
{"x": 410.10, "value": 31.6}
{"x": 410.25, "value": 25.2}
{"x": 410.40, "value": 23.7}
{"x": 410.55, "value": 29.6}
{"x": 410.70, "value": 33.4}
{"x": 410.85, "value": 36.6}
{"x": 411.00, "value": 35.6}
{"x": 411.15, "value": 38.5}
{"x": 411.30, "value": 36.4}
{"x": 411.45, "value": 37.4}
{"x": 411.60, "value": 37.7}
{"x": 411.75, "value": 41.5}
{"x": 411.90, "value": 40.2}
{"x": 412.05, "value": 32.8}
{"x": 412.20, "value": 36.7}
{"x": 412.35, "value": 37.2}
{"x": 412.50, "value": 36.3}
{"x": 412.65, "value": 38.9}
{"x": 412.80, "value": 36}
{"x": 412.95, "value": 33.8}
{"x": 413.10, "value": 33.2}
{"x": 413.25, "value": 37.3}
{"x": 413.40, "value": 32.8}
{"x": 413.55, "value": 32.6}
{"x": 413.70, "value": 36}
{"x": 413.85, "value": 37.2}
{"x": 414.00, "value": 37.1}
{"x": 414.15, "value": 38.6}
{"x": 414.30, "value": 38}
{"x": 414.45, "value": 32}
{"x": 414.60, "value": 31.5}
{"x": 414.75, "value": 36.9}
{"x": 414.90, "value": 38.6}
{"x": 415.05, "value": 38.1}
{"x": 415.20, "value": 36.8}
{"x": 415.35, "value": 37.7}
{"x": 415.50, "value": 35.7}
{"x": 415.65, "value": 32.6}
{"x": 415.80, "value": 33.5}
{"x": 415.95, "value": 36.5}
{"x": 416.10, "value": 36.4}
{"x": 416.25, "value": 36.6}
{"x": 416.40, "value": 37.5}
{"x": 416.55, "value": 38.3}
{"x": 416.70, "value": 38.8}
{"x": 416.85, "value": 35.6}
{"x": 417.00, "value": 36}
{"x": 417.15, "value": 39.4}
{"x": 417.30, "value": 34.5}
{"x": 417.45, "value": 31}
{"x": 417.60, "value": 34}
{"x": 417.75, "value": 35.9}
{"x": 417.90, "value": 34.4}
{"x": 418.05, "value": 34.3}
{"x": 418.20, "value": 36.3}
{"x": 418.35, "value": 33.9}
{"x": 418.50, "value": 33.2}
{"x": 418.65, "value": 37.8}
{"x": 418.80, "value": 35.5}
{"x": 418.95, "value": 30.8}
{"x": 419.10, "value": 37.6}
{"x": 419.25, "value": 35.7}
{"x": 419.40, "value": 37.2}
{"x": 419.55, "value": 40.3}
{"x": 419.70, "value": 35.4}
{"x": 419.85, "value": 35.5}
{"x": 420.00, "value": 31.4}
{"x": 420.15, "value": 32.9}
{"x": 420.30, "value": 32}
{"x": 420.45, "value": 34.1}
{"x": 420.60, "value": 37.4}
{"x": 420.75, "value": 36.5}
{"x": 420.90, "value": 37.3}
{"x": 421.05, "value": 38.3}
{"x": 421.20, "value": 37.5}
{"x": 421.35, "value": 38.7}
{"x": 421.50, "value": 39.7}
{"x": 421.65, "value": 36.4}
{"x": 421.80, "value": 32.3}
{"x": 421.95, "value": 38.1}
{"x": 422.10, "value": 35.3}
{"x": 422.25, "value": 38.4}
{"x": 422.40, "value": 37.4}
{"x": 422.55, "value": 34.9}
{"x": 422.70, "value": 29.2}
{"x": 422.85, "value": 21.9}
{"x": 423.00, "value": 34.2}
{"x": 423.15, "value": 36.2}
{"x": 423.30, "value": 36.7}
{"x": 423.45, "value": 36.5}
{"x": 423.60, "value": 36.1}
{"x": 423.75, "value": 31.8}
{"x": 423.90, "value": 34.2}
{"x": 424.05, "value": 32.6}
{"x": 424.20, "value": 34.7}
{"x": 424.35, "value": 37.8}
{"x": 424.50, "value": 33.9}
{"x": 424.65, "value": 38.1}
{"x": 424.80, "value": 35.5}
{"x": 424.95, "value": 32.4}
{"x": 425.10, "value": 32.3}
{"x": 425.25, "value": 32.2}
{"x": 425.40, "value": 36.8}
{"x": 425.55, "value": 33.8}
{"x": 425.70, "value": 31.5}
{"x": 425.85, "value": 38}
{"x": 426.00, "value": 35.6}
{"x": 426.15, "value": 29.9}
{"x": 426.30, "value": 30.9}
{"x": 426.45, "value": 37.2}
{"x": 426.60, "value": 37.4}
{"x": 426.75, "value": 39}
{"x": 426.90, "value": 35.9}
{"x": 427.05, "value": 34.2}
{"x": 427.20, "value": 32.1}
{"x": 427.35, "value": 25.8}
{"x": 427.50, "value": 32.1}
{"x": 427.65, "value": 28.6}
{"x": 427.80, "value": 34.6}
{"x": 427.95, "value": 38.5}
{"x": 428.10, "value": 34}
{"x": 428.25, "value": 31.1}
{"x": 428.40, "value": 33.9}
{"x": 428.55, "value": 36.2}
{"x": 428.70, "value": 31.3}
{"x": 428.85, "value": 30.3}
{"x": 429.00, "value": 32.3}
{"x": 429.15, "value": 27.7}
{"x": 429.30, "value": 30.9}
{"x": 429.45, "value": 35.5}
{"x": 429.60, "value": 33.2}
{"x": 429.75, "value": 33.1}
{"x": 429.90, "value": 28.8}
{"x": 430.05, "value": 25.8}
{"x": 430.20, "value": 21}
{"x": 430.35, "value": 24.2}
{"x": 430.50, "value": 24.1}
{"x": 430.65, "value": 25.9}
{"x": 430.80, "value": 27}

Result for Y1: 3.8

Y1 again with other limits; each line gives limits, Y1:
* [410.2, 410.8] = 5.2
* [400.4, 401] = 5.5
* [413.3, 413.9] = 5.9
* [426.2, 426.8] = 5.8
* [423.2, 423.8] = 5.8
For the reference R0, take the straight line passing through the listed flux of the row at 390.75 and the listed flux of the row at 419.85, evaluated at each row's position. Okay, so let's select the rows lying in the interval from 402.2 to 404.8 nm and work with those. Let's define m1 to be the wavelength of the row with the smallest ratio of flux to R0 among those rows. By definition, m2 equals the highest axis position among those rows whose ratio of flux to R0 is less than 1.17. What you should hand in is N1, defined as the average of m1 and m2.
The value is 404.70 nm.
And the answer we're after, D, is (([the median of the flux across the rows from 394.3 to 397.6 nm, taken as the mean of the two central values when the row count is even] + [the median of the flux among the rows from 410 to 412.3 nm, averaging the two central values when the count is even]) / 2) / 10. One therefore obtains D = 2.84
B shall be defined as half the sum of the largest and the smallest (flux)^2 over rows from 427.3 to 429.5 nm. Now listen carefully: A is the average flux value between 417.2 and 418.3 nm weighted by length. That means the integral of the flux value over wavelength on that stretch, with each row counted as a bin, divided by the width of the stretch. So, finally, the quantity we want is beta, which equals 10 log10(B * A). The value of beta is 45.7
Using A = 34.4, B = 1074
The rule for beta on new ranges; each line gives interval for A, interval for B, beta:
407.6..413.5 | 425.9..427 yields 46.3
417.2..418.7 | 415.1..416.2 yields 46.3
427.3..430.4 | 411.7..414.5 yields 46.3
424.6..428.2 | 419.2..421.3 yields 46.5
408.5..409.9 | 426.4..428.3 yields 46.0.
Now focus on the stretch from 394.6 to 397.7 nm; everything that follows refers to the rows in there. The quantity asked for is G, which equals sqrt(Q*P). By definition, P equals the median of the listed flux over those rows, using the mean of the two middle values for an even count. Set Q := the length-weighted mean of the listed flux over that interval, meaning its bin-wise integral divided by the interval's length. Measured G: 21.7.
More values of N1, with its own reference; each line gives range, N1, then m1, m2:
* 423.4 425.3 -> 425.25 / 425.25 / 425.25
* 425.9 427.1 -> 426.60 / 426.15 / 427.05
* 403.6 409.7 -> 407.55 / 406.50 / 408.60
